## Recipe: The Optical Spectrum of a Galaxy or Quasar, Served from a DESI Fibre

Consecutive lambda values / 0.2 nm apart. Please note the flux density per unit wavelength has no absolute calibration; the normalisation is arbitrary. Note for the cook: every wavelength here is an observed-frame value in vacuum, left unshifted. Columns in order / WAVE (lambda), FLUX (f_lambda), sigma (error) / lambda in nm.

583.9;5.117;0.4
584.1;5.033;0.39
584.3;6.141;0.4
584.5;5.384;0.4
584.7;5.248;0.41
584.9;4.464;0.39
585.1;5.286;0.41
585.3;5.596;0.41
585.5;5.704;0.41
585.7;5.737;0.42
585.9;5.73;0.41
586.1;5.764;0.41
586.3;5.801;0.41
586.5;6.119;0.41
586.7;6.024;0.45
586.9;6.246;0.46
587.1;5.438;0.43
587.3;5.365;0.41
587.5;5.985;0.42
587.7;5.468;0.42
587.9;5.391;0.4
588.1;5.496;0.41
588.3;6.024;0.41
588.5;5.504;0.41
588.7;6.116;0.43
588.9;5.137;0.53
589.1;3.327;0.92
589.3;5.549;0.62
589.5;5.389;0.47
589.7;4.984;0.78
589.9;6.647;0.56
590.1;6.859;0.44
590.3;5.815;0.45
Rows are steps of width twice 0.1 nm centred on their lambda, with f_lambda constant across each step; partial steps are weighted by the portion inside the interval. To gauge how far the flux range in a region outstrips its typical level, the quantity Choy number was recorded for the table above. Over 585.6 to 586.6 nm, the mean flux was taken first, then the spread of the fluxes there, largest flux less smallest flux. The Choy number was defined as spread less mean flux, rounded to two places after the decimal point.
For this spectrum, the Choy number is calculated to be -5.44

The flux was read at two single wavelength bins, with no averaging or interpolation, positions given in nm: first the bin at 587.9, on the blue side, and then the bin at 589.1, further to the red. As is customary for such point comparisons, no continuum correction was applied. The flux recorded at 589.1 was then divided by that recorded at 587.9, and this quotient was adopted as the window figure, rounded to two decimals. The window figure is 0.62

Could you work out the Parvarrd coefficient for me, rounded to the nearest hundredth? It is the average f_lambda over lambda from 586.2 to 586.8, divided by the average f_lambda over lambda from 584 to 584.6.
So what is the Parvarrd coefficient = 1.08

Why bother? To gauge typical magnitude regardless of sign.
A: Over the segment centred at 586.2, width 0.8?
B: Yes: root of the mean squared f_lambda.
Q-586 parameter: 5.9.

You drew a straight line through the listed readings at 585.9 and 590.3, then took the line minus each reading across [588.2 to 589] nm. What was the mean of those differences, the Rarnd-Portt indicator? 0.09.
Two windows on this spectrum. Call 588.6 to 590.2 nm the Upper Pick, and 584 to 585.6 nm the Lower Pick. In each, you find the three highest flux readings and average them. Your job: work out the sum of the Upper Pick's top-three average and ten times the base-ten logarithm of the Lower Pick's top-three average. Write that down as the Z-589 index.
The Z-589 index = 14.2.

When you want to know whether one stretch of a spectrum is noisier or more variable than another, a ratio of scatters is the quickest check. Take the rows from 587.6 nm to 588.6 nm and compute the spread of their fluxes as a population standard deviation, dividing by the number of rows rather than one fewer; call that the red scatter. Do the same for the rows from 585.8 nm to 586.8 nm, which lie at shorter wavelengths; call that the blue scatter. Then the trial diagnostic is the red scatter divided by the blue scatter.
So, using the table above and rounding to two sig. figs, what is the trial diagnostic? 1.5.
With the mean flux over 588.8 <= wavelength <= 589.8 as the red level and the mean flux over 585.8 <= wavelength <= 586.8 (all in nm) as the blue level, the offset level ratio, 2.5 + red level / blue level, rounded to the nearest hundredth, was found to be 3.33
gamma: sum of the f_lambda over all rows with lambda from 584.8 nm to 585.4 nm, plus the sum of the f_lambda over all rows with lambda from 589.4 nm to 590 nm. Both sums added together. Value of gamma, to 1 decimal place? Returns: 32.4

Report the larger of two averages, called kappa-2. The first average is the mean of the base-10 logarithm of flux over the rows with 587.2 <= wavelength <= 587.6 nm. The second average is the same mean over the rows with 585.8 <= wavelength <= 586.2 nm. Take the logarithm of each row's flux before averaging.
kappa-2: 0.759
